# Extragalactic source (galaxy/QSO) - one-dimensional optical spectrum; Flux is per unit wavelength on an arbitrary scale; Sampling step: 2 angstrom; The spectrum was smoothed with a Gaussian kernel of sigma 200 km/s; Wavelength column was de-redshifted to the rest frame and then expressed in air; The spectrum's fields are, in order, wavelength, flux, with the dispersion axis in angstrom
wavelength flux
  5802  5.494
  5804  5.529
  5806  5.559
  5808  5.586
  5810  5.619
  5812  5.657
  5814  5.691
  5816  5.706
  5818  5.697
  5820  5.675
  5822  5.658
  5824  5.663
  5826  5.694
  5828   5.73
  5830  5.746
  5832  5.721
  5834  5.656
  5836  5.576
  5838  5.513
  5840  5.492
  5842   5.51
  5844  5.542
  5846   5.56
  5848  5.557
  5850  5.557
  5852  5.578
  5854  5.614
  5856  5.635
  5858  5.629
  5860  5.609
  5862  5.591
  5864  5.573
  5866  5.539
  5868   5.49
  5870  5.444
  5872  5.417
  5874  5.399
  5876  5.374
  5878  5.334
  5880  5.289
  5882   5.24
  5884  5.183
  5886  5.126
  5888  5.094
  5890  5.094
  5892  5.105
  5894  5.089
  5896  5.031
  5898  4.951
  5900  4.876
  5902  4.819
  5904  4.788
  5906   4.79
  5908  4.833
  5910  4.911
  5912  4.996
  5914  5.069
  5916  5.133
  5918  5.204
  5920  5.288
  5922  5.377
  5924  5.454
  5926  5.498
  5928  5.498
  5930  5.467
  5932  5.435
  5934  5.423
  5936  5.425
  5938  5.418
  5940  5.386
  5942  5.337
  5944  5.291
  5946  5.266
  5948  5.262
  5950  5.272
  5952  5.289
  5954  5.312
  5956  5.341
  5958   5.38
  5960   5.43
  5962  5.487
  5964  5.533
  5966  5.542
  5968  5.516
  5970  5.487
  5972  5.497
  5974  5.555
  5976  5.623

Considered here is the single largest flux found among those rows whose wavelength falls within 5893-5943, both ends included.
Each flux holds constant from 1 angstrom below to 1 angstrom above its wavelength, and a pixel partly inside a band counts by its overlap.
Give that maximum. 5.498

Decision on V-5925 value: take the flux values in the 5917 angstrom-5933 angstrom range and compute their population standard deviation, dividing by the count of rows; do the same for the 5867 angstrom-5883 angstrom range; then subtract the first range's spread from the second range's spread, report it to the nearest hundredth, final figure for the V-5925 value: -0.02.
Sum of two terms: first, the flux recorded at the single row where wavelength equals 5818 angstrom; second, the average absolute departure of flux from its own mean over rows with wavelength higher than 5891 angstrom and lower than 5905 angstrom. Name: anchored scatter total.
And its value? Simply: 5.8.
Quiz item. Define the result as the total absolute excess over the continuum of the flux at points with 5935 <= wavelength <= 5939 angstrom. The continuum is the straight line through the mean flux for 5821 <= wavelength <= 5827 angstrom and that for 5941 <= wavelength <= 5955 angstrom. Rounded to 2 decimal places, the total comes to 0.20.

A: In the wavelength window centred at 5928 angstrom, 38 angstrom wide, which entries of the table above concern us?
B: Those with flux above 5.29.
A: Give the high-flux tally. 12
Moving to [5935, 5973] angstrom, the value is 15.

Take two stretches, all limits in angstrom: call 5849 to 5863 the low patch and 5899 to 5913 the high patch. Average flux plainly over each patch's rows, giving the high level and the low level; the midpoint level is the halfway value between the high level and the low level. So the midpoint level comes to 5.23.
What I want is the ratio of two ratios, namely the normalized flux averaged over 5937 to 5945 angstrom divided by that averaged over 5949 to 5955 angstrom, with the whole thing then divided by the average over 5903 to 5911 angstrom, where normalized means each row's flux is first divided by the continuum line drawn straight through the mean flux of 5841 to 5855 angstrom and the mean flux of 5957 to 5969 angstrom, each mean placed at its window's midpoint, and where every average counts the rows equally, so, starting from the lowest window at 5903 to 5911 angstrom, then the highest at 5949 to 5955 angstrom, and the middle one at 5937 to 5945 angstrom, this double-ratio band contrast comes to 1.16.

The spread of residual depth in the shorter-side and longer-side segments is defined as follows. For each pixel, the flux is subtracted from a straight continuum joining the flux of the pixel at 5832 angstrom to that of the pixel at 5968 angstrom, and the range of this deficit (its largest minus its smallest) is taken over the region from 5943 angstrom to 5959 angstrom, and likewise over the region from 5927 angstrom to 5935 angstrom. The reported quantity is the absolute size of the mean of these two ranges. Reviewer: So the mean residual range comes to 0.10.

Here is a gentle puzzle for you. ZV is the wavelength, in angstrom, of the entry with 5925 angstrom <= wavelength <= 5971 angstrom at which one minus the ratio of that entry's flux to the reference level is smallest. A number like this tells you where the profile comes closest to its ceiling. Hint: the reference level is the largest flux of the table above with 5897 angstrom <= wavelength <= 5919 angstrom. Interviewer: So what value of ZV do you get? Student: 5966 angstrom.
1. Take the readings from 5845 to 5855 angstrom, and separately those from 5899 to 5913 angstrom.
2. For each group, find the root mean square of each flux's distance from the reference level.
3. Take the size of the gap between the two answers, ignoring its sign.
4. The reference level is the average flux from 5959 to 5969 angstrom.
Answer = 0.6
